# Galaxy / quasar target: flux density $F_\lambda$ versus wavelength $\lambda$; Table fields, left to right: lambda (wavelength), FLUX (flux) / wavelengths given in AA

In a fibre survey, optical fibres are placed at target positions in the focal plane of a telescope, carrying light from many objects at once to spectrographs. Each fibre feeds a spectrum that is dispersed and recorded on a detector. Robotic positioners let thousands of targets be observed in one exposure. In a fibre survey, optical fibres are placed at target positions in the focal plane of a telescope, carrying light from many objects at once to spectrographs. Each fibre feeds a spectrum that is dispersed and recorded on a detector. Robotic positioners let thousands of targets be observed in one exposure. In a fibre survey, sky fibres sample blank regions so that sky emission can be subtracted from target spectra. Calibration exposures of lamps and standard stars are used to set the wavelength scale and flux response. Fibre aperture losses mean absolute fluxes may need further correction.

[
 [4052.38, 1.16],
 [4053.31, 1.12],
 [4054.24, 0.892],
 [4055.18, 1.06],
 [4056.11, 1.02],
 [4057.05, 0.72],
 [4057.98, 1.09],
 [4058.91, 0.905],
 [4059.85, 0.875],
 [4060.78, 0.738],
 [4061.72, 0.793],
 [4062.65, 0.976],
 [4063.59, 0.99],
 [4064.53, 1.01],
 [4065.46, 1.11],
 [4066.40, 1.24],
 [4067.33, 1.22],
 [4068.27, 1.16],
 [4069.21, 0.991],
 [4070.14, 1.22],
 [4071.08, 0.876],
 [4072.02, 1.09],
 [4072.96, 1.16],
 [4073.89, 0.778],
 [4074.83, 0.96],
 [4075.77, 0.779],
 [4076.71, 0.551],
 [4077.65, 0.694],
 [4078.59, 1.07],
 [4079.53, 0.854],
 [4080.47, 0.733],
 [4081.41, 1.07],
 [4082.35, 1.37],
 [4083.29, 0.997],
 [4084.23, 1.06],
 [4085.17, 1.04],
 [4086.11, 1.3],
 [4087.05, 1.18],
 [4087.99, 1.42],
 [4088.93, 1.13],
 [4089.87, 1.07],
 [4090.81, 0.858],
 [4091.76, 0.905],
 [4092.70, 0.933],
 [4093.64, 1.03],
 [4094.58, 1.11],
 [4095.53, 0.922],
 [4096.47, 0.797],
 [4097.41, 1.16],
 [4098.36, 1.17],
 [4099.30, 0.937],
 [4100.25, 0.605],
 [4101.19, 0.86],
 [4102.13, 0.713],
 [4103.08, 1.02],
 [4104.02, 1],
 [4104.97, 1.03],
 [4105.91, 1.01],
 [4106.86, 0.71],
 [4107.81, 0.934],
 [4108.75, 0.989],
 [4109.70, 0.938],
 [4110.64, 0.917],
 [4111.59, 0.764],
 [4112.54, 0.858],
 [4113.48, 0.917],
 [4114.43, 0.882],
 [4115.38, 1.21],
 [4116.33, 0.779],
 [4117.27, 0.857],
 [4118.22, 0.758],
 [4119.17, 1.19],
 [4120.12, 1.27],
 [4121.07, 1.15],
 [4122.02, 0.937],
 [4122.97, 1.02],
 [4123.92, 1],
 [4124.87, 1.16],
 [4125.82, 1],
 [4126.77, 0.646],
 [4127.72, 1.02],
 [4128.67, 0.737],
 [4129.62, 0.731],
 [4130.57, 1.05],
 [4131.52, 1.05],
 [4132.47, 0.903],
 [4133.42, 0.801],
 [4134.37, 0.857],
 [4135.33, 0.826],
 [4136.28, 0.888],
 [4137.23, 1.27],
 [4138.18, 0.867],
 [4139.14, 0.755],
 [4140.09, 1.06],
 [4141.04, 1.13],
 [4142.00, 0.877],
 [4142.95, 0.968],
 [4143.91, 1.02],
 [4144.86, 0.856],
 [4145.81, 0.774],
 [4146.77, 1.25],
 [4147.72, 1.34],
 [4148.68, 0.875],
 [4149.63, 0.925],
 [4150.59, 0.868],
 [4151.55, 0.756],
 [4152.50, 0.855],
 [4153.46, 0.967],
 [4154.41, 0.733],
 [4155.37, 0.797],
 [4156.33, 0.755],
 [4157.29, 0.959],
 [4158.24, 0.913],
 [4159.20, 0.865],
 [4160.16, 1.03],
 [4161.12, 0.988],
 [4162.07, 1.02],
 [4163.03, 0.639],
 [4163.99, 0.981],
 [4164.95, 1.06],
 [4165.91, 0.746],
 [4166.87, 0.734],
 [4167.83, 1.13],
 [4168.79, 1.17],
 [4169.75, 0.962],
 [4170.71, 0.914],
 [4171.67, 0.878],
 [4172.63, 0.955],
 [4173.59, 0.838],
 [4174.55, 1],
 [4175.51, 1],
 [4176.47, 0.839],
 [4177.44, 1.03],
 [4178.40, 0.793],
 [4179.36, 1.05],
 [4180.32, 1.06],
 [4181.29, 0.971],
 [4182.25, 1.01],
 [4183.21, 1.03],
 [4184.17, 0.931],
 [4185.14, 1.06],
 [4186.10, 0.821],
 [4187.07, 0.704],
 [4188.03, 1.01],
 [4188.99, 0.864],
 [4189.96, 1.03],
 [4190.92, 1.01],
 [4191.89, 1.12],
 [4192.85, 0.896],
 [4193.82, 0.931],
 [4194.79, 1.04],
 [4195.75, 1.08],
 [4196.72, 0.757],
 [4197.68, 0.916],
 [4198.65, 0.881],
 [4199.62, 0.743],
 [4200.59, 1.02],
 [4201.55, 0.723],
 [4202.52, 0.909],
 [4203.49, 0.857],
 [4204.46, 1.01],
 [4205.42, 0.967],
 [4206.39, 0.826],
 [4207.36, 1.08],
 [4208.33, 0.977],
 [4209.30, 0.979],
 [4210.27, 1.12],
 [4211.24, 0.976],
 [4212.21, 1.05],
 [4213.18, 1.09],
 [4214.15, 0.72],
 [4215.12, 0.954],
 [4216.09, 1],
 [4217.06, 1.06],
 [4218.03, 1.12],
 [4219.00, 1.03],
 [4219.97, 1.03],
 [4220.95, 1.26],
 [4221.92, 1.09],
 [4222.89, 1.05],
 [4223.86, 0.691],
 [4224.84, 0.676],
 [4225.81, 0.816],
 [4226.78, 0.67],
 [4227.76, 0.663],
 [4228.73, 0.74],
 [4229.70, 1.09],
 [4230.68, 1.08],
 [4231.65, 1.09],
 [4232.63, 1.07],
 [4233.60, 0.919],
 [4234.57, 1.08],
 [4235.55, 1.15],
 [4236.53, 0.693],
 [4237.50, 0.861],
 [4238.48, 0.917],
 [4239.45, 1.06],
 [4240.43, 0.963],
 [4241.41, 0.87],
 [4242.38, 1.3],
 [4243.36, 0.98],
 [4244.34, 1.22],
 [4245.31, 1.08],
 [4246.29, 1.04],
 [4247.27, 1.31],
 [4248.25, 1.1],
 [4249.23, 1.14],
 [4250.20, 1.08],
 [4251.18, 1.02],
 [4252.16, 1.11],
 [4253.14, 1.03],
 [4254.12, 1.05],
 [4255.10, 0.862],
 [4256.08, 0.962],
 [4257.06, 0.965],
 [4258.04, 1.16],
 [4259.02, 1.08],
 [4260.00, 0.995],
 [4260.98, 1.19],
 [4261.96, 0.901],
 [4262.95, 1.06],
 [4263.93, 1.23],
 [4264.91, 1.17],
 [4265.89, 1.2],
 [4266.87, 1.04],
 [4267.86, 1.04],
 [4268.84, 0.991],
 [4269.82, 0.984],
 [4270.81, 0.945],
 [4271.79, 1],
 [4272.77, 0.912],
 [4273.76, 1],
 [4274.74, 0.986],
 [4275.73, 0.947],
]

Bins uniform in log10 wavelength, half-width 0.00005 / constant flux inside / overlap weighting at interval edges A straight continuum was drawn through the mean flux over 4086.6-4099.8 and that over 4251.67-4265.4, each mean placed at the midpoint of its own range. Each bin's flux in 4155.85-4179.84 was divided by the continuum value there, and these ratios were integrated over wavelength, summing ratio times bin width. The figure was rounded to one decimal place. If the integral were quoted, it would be 21.3 AA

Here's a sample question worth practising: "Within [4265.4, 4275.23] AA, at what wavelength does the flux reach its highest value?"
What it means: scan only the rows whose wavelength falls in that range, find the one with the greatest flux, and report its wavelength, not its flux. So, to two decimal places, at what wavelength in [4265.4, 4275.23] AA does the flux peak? 4265.89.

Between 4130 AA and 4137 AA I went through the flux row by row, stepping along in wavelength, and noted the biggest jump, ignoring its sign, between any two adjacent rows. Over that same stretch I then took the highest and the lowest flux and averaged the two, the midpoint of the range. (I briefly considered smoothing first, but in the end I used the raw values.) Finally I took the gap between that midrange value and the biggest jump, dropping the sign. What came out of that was 0.78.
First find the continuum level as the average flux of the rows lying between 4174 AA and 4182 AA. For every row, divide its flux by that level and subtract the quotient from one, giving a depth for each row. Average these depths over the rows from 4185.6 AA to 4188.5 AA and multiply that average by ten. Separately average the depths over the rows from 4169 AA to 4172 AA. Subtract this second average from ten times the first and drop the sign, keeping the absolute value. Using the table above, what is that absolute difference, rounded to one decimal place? 1.2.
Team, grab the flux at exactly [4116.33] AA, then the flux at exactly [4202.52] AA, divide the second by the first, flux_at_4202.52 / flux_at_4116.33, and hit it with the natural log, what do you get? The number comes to 0.2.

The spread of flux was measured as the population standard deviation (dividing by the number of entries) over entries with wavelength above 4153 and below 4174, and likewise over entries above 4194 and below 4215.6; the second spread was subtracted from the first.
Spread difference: 0.012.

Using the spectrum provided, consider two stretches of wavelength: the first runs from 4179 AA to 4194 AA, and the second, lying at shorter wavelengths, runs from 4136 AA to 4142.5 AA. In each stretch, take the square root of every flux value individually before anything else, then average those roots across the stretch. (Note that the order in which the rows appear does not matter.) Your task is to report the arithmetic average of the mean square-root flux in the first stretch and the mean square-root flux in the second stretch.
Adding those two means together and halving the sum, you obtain 0.98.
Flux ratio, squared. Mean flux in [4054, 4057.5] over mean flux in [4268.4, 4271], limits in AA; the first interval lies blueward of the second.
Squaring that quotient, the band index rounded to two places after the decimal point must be 0.90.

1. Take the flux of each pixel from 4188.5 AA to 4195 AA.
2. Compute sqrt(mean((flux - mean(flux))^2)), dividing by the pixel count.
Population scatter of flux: 0.084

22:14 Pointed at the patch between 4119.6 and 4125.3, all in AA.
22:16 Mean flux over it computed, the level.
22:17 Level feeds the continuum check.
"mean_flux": 1.09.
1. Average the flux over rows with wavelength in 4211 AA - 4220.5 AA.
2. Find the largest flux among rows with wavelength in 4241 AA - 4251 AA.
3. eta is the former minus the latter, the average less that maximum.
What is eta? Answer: -0.31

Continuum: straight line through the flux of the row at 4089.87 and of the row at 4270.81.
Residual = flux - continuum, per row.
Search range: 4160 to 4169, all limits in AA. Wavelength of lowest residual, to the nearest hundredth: 4163.03 AA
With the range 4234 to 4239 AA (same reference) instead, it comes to 4236.53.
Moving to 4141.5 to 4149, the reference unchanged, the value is 4145.81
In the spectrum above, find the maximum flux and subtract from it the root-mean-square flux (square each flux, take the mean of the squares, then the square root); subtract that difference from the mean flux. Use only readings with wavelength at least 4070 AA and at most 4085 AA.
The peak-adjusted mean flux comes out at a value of 0.56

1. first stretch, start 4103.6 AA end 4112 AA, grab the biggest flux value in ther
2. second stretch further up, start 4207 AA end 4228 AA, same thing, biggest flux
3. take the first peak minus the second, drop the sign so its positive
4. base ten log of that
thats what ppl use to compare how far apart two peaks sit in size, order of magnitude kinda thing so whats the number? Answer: -0.64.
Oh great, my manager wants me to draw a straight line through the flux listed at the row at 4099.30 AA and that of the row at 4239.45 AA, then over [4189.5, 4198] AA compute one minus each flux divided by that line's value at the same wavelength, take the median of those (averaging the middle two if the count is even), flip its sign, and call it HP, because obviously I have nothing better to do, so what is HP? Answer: -0.01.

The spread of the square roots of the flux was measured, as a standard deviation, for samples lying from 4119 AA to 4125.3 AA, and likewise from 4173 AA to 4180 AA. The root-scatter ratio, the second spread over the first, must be 0.98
